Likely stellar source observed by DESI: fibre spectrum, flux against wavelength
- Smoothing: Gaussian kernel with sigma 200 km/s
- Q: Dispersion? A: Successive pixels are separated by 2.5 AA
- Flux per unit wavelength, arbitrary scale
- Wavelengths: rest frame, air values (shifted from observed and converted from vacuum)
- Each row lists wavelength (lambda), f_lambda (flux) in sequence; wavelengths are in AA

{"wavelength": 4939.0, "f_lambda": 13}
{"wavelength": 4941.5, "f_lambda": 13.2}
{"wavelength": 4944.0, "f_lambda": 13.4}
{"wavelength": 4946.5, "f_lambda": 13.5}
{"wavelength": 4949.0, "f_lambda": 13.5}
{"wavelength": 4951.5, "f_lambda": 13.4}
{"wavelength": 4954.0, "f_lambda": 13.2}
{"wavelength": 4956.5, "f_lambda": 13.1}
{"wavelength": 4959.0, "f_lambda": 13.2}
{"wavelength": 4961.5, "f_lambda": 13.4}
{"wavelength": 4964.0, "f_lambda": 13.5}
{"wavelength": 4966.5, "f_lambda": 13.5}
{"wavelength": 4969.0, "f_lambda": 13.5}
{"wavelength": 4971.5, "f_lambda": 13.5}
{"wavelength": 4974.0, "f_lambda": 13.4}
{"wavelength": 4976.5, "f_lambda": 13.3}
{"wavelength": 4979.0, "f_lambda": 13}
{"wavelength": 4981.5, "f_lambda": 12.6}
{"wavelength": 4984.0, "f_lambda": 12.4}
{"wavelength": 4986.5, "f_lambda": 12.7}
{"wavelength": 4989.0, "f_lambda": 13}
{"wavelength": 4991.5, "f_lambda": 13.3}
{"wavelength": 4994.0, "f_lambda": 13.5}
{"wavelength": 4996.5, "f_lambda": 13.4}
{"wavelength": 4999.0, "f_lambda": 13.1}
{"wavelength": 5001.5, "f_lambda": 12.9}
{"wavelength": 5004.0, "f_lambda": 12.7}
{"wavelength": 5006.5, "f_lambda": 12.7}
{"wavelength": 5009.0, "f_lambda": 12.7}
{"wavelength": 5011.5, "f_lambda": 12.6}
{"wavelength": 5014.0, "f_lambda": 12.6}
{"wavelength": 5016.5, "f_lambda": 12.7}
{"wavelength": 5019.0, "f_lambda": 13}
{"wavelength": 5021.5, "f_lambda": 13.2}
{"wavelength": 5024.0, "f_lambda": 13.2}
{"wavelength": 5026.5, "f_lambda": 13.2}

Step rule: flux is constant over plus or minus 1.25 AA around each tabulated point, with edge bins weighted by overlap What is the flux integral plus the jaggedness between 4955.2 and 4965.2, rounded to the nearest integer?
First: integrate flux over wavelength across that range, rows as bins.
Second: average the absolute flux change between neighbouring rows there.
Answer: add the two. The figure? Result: 133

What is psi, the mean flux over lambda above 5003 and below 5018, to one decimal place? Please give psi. 12.7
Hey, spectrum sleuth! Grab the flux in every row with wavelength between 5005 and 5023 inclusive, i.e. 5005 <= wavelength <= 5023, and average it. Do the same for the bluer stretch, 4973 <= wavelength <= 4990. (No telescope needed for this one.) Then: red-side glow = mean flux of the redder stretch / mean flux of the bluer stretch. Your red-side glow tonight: 0.99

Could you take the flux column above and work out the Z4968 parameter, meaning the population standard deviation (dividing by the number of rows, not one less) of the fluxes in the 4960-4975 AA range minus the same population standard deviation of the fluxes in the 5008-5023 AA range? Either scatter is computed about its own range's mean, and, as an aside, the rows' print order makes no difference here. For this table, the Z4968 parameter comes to -0.18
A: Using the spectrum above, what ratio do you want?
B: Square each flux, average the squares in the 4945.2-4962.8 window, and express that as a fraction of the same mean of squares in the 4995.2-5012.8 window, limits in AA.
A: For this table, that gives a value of 1.07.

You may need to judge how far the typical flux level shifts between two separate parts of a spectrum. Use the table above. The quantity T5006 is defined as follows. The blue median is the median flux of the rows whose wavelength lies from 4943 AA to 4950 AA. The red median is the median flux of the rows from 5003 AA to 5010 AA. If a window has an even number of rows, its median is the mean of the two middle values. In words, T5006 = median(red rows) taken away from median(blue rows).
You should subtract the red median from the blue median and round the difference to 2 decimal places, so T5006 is 0.80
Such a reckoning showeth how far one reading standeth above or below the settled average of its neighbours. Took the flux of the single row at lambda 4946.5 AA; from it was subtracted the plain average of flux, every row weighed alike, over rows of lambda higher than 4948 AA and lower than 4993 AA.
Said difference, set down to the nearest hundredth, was 0.31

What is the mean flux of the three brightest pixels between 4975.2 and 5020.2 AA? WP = 13.4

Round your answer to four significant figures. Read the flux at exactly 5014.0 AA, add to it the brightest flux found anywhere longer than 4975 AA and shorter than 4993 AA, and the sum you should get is 25.90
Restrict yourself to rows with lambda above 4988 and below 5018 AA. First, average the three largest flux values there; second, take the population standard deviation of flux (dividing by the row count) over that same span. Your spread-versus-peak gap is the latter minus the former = -13.1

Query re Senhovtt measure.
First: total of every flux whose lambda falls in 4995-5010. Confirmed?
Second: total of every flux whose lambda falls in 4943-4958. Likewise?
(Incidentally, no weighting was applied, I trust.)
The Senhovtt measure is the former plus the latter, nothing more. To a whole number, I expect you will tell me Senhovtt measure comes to 158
